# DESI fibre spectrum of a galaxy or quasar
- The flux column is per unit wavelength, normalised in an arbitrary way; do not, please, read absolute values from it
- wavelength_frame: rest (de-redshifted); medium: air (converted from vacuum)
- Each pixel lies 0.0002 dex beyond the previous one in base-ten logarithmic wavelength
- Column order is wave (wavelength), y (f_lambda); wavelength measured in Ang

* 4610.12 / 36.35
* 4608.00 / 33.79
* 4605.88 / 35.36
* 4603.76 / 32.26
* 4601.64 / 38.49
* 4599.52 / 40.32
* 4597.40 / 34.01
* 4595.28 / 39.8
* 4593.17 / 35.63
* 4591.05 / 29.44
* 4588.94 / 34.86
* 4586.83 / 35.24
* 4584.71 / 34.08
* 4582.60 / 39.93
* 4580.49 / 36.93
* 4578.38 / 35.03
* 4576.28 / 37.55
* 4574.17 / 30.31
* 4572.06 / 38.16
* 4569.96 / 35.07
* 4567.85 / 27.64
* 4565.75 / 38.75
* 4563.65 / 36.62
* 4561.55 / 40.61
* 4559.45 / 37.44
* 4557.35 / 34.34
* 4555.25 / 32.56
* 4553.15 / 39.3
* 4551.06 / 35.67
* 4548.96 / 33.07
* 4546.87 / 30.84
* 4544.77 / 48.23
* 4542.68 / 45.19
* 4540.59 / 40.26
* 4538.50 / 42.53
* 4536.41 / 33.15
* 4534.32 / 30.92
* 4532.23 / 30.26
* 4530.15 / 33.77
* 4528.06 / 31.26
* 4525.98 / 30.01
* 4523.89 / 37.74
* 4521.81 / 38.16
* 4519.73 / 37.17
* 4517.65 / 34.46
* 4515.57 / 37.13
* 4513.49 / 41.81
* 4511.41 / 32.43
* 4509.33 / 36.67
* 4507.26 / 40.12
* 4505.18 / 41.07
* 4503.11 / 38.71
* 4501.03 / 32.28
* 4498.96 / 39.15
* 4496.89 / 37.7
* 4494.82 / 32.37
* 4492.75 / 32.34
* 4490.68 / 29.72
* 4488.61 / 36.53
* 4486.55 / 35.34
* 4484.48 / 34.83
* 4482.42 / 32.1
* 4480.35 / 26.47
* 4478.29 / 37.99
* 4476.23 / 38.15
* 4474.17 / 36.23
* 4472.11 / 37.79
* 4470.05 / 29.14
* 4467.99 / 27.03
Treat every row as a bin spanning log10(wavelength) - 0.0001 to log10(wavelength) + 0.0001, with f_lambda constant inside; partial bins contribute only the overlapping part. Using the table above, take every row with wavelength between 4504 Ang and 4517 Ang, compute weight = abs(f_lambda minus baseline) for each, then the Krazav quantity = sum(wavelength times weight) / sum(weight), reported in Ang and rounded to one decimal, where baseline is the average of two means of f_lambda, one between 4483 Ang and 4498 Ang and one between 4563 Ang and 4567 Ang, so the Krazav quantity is 4509.8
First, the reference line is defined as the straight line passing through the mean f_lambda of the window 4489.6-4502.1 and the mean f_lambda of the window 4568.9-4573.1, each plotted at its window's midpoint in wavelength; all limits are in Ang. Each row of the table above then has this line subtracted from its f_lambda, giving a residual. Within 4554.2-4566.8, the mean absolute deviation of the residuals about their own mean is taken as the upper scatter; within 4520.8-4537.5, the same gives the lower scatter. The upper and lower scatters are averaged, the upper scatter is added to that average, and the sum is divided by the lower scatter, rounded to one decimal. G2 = 1.7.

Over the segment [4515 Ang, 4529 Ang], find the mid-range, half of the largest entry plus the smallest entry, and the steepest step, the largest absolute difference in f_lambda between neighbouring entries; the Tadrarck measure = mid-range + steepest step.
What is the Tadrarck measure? 42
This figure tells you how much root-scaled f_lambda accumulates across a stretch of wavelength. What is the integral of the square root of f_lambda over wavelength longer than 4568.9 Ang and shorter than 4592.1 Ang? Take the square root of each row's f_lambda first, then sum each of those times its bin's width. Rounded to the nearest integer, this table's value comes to 137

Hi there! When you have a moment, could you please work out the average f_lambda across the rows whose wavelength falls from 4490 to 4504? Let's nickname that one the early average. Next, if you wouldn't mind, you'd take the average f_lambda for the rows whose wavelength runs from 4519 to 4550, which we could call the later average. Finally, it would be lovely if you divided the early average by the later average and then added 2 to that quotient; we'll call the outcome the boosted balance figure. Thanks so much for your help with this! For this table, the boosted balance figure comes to 2.96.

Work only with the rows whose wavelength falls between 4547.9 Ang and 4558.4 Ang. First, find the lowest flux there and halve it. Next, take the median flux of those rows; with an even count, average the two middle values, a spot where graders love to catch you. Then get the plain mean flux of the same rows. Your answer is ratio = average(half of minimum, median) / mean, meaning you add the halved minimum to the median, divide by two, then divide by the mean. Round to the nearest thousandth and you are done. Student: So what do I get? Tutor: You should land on 0.723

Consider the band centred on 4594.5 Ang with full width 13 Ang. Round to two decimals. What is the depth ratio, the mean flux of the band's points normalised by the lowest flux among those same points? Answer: 1.21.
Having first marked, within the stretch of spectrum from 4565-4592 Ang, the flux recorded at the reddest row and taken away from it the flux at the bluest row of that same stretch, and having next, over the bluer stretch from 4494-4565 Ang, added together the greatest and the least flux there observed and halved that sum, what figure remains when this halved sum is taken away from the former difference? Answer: -48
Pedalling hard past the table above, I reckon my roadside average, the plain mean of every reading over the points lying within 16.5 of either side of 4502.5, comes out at 36.1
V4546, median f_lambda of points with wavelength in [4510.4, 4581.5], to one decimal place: 36.1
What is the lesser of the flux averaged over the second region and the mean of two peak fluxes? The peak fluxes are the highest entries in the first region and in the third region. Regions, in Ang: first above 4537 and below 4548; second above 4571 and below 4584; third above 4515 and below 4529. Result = 36.3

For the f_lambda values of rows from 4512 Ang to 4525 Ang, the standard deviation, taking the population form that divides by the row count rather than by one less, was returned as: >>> 2.2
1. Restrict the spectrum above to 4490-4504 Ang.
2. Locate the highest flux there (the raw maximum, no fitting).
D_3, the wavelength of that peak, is 4498.96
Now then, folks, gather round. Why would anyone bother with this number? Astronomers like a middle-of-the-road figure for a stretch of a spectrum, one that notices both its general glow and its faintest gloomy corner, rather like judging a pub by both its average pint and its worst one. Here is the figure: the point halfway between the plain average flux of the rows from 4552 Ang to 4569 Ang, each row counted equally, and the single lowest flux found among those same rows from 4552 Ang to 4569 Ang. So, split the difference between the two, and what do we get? 31.8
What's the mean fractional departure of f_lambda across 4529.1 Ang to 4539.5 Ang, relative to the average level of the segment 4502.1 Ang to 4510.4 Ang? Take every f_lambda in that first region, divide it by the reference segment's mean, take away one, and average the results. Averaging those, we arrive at -0.13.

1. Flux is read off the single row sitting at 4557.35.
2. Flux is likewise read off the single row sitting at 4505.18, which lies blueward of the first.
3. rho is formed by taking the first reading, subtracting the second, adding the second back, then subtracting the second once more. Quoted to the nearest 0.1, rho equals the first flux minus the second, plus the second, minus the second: -6.7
